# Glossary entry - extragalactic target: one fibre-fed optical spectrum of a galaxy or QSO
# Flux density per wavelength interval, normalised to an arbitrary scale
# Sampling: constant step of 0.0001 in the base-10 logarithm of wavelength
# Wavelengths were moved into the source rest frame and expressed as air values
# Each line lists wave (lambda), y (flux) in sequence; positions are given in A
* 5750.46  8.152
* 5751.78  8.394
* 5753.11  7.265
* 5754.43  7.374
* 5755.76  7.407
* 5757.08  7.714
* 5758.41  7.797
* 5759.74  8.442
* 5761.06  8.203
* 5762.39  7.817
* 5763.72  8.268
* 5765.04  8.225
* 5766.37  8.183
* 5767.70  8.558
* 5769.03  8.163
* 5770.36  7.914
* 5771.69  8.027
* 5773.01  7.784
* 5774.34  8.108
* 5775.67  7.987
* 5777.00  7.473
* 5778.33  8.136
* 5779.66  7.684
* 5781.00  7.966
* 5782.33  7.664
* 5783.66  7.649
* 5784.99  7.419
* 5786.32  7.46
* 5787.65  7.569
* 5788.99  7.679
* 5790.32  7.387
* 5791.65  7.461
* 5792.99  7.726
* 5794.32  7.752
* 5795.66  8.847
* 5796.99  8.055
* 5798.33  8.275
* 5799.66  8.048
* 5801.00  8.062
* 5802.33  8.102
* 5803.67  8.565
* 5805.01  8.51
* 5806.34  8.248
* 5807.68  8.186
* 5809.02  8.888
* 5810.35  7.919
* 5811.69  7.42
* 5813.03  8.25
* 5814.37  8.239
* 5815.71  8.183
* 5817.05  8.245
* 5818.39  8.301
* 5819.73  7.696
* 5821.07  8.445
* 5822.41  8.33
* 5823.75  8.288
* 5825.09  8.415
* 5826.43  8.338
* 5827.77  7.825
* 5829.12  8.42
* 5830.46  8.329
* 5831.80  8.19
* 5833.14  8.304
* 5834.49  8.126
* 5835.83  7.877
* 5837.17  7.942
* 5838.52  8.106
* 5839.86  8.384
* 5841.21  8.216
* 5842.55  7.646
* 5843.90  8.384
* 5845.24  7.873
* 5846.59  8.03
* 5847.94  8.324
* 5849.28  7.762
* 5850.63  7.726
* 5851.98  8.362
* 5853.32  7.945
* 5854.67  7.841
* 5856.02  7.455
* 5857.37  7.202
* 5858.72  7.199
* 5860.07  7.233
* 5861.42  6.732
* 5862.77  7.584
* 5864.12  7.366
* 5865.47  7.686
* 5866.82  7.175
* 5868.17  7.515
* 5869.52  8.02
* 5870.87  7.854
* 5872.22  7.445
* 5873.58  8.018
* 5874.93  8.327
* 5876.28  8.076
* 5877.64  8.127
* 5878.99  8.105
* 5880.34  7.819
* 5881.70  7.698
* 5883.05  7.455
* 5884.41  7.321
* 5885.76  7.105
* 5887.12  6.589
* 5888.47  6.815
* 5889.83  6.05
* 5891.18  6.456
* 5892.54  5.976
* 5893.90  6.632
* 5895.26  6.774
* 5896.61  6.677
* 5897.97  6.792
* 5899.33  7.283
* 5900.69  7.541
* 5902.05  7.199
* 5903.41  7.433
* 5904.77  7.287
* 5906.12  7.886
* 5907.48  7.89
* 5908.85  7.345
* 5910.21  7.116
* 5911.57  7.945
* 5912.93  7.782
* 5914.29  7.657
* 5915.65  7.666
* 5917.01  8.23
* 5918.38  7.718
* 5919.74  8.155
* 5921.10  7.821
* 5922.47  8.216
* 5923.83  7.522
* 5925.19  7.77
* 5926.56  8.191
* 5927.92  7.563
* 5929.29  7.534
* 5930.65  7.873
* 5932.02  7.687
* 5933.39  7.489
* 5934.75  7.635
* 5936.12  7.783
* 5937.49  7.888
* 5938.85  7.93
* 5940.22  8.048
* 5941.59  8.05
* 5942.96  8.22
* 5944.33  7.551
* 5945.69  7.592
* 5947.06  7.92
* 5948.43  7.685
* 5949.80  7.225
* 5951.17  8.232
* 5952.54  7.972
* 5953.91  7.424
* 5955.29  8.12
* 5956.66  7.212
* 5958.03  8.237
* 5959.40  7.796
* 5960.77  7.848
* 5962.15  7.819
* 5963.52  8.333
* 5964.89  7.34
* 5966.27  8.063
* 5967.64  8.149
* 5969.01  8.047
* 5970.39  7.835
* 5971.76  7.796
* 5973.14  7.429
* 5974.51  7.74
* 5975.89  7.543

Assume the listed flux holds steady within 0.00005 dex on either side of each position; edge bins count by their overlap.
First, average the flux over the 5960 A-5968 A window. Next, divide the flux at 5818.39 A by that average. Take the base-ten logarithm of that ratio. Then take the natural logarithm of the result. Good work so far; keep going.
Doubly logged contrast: -3.9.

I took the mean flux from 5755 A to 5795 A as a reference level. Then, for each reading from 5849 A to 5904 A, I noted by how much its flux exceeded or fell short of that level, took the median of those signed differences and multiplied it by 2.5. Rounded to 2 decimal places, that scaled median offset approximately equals -1.02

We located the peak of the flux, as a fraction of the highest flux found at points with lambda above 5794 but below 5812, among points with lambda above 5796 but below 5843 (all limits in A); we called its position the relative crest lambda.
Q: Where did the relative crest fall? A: 5809.02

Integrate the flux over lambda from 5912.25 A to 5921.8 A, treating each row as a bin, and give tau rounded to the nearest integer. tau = 75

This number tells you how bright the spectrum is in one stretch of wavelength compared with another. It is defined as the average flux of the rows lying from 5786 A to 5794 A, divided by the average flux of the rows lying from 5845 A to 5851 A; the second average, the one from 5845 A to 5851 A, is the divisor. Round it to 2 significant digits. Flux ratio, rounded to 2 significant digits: 0.95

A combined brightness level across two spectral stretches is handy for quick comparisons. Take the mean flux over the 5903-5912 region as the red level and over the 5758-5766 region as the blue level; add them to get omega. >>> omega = 15.7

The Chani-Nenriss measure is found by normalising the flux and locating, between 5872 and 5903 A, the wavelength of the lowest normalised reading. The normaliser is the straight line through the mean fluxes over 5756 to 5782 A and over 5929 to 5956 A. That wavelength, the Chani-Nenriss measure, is 5892.54 A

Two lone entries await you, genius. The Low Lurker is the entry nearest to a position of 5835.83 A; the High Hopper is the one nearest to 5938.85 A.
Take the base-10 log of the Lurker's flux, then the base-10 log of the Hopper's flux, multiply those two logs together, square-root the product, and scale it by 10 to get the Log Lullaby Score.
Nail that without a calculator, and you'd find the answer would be 8.98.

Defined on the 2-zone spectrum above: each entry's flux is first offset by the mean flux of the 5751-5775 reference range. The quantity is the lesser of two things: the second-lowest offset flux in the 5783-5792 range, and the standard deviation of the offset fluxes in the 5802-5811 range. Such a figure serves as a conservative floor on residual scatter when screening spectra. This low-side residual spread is -0.6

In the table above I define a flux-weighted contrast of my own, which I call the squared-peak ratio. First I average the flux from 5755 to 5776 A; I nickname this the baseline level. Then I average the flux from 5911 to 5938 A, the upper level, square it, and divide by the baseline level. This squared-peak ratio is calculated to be 7.58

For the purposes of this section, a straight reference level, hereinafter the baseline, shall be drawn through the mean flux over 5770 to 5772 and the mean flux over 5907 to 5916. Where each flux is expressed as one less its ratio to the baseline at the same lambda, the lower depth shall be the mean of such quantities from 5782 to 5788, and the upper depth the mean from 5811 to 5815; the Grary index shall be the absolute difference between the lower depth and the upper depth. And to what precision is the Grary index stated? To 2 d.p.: 0.06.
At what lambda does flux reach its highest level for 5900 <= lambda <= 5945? 5917.01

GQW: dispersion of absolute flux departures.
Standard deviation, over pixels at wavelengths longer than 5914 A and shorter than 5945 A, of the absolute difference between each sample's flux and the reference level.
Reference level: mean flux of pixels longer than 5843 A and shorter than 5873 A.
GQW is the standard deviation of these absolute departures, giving 0.19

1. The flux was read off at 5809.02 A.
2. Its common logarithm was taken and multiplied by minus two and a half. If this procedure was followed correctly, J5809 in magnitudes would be -2.37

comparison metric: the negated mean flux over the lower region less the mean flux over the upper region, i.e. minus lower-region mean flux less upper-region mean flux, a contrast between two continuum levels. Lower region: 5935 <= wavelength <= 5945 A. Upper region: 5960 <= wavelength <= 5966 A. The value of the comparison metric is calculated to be -15.8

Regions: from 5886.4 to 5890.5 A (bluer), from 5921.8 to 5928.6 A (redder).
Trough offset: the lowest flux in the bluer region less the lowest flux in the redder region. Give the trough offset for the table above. -1.5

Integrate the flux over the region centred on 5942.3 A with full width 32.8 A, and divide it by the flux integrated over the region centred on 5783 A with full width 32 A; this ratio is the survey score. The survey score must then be 1.02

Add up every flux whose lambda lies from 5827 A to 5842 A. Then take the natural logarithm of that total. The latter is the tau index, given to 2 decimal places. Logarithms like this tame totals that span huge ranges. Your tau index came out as 4.50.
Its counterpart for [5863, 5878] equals 4.45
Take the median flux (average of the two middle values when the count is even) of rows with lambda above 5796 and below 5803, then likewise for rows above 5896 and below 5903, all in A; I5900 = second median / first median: 0.89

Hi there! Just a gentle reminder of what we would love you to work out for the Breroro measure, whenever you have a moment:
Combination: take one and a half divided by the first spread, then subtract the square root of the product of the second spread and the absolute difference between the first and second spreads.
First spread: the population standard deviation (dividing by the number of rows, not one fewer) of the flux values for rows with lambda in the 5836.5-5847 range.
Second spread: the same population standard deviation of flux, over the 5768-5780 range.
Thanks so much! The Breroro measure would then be 6.2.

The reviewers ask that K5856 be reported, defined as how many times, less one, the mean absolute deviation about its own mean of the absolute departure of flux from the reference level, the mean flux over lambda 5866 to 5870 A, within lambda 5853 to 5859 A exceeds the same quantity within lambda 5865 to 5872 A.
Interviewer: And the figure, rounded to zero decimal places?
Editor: 0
